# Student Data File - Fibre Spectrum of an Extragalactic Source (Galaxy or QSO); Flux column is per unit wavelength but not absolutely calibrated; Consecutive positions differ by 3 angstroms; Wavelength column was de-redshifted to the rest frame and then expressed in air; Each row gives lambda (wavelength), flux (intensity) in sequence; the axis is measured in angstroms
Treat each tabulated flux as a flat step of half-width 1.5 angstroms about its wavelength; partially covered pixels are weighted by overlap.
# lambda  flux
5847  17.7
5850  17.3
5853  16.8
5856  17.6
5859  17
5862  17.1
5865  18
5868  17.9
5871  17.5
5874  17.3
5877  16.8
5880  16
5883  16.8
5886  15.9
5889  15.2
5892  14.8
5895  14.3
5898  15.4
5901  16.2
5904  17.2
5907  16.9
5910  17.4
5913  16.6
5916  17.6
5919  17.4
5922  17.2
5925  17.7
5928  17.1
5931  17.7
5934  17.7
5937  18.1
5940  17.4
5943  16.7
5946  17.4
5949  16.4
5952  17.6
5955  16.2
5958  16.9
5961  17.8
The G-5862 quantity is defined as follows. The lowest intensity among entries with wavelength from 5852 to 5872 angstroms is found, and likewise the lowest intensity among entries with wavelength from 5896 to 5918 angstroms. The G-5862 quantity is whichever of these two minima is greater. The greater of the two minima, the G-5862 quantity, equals 16.80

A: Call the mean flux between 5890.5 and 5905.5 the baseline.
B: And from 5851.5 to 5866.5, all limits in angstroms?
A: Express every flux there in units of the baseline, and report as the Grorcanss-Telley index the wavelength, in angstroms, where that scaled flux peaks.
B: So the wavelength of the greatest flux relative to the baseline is 5865 angstroms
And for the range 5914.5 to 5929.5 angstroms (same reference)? 5925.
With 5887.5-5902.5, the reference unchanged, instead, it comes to 5901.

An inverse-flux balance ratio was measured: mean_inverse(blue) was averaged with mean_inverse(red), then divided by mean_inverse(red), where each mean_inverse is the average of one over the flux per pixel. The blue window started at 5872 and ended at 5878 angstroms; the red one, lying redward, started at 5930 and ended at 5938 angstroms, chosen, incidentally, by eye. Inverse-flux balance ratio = 1.02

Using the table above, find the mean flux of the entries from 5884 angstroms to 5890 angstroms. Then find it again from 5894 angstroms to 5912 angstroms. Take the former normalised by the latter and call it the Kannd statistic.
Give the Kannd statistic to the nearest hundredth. 0.96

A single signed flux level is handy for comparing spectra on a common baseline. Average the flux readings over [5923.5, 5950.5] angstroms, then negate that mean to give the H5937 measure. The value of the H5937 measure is -17.4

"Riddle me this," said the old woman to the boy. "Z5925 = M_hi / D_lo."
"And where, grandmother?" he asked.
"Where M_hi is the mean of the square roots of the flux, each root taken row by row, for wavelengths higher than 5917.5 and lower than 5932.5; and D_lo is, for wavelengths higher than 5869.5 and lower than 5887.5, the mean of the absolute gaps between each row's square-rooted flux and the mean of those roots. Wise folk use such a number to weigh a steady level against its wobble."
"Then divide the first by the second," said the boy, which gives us 66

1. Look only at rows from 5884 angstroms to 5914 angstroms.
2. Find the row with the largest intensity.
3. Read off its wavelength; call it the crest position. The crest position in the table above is 5910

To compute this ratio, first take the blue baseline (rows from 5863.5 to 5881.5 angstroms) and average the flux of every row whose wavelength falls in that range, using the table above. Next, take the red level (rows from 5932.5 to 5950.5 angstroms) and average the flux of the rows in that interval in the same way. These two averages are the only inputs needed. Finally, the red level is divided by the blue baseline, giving 1.002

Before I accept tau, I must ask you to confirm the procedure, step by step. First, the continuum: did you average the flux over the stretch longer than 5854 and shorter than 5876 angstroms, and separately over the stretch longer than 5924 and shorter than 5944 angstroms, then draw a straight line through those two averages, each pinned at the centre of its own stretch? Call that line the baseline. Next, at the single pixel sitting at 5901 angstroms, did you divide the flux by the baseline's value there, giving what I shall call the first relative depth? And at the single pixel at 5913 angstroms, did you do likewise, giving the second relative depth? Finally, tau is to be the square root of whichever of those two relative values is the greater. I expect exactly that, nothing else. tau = 0.974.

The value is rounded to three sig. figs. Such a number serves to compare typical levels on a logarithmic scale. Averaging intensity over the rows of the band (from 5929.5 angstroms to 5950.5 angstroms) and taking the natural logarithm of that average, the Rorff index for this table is 2.85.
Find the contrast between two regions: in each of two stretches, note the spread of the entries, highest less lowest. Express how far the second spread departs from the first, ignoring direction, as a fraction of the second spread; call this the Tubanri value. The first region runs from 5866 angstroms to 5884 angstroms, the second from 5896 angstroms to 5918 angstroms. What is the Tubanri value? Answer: 0.14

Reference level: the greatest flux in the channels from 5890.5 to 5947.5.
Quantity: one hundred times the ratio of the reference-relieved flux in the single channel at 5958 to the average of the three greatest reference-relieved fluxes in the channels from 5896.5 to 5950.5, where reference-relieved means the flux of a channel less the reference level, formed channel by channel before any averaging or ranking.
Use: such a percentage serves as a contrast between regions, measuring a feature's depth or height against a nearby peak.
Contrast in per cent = 450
